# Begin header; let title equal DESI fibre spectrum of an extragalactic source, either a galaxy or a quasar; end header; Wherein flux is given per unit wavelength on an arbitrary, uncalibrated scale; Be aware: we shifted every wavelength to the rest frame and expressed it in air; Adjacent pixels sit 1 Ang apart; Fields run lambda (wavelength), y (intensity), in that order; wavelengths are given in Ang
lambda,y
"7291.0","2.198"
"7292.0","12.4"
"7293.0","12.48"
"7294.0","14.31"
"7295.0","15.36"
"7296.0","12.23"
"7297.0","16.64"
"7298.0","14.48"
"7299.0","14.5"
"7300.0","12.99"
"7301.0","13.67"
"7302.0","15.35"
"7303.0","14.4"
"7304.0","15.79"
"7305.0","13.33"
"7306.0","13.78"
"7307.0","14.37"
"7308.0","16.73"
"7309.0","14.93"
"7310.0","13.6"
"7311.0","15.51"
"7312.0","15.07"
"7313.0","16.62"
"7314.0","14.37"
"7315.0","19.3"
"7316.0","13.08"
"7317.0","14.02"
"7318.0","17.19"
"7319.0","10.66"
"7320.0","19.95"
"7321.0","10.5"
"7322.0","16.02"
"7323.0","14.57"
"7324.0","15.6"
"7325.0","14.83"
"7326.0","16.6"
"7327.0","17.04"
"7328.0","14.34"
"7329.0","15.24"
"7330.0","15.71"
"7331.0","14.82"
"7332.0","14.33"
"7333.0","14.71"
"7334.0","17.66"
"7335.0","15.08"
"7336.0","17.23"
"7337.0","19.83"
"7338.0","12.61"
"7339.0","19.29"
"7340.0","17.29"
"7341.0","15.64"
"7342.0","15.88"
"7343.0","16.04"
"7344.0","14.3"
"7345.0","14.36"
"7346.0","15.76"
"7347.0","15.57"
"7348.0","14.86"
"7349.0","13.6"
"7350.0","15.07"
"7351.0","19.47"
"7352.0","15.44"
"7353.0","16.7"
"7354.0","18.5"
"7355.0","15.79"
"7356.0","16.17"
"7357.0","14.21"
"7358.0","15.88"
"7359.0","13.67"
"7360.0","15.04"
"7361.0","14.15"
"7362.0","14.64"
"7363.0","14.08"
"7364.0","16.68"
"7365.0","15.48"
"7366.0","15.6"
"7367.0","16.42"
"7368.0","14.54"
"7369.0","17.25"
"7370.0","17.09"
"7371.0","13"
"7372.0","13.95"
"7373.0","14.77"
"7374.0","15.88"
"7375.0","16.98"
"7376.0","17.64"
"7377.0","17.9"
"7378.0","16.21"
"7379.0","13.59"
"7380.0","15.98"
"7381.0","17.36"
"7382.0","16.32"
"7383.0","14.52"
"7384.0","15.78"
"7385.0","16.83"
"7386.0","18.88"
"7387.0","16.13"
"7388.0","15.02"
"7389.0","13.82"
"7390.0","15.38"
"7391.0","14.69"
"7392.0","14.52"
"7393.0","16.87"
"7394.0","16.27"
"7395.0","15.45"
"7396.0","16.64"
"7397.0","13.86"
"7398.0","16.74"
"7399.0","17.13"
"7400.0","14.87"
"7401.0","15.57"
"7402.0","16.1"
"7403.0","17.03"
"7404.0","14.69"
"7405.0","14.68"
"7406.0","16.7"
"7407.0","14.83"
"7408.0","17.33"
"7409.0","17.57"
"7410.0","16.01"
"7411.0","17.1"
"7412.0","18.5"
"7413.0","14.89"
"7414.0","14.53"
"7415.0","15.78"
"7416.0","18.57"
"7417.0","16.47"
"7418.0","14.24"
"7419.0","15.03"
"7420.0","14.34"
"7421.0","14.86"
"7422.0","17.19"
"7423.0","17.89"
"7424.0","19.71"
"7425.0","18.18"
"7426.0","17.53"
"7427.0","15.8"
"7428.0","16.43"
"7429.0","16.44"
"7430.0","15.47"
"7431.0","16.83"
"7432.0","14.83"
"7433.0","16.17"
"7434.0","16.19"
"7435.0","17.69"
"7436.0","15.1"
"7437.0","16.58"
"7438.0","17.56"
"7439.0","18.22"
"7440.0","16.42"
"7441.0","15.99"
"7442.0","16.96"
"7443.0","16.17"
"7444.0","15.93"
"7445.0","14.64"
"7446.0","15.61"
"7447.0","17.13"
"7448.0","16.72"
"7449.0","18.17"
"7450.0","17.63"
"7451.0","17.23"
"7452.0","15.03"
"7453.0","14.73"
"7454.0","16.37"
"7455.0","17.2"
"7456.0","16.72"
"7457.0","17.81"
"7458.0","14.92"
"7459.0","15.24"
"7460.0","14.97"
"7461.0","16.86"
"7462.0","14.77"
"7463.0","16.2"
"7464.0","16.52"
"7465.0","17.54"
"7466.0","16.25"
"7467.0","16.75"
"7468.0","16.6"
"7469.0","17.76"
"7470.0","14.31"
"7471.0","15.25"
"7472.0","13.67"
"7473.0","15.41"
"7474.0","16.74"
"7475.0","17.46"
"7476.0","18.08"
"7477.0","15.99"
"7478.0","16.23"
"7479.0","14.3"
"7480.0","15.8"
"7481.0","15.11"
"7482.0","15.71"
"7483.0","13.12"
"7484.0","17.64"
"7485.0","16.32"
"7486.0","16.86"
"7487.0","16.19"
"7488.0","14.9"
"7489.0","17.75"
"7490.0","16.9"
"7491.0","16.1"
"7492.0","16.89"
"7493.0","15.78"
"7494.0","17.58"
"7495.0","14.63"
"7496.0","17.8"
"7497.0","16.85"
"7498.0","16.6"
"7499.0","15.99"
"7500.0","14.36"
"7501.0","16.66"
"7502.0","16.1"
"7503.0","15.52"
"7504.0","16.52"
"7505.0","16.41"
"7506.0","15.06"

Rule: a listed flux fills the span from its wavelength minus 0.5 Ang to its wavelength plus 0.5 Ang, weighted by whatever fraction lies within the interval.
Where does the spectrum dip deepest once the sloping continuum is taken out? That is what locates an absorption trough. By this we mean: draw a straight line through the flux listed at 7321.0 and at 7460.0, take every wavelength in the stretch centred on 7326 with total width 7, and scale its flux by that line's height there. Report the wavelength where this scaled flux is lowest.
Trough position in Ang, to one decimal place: 7328.0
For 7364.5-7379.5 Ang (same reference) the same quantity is 7371.0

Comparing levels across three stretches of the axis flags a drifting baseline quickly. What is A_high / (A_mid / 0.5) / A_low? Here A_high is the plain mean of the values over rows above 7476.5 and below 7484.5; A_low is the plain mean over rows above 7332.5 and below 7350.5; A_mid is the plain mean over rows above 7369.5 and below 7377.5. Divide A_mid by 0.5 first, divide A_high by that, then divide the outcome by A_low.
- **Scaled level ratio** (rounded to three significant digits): 0.0308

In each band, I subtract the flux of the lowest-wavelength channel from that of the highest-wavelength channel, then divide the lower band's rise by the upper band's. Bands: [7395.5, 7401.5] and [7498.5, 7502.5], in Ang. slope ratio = -10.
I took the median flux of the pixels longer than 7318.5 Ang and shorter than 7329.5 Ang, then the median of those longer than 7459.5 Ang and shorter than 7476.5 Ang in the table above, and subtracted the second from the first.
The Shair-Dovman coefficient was -1.3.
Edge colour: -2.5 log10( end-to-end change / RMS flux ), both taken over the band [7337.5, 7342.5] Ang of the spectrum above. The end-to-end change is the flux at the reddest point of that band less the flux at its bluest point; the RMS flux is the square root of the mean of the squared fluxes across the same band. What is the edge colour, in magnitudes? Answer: 1.7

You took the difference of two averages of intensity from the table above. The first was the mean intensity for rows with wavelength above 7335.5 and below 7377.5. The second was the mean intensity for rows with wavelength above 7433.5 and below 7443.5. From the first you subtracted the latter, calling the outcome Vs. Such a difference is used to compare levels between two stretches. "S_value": -0.87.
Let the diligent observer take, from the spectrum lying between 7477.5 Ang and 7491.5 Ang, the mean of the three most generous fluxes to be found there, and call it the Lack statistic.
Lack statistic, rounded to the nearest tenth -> 17.4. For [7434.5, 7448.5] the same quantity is 17.8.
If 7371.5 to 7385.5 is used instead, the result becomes 17.6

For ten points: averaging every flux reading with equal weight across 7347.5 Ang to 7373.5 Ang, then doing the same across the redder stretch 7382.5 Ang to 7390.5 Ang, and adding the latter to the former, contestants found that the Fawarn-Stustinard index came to 31.26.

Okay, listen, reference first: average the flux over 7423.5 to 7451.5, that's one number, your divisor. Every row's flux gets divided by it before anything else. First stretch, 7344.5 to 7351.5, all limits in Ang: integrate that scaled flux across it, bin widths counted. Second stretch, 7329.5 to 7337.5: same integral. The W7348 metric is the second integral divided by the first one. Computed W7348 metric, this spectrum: 1.2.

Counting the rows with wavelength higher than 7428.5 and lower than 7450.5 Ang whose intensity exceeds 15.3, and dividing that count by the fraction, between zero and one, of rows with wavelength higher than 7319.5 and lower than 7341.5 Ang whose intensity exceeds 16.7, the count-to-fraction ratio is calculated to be 60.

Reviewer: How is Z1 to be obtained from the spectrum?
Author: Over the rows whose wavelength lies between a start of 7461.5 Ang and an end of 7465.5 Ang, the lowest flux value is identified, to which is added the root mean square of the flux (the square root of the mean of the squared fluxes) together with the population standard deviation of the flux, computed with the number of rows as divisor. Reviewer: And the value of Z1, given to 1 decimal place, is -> 32.0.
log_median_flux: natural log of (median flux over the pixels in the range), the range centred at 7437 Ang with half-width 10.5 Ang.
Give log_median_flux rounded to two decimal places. 2.78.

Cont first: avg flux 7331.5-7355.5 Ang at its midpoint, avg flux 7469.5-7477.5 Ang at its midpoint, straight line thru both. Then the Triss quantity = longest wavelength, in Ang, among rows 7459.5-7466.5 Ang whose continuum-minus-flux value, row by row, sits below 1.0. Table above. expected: 7466.0 Ang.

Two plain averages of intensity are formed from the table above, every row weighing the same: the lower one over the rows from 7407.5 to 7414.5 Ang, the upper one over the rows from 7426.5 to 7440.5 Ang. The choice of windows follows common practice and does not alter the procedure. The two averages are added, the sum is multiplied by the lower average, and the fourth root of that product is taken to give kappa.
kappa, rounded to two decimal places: 4.83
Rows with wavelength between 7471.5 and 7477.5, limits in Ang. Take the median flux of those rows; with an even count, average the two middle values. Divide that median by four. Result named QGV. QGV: 4.09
